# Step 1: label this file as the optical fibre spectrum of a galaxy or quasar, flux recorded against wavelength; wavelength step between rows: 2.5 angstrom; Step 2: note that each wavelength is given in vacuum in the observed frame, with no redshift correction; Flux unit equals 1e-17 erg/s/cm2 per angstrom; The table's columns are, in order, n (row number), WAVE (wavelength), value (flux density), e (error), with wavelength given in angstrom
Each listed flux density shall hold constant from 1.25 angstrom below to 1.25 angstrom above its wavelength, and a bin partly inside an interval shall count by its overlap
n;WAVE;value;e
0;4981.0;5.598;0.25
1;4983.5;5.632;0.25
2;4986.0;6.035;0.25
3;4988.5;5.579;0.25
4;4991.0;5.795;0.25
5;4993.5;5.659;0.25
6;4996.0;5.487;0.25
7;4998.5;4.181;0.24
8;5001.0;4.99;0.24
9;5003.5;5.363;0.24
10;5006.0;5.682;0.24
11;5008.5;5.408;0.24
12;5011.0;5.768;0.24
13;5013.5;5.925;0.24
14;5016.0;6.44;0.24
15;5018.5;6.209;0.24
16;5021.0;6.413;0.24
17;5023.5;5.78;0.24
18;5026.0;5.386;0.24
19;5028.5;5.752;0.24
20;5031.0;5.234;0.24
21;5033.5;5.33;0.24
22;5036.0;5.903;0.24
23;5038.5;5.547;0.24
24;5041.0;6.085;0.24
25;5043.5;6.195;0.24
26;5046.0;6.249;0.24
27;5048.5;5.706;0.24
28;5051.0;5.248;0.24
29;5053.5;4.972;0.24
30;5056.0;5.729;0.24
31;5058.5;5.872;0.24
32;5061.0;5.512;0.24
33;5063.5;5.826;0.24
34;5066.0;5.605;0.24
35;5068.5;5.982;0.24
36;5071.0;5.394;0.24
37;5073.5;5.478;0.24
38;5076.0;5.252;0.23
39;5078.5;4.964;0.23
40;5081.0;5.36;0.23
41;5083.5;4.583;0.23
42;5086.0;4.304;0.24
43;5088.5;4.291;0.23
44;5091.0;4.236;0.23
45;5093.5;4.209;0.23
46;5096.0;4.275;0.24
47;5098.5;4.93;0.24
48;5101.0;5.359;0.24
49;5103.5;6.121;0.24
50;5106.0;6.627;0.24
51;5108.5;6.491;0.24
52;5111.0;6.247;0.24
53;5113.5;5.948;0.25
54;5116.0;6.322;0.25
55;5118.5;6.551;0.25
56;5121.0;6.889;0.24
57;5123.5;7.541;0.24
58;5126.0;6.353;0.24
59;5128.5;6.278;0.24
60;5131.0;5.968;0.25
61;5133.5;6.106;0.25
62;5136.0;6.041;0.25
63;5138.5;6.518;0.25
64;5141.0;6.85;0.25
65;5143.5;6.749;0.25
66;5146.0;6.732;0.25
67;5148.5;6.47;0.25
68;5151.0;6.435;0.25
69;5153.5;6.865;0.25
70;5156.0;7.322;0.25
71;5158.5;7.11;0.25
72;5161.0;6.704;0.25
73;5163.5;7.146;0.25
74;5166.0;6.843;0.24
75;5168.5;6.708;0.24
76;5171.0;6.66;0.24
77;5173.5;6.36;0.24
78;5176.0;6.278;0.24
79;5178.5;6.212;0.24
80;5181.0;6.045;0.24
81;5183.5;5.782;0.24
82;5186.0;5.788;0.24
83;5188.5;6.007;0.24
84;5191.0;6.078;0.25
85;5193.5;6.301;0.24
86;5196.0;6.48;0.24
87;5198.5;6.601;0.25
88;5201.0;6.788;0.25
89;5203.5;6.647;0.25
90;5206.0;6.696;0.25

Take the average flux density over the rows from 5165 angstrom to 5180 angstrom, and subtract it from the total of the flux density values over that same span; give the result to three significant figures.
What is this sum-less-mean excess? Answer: 32.6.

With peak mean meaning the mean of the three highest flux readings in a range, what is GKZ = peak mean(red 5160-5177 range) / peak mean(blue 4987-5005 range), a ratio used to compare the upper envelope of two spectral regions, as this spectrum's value 1.22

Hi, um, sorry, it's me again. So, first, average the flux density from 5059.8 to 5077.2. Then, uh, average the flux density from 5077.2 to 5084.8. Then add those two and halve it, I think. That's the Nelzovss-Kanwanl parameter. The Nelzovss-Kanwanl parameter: 5.27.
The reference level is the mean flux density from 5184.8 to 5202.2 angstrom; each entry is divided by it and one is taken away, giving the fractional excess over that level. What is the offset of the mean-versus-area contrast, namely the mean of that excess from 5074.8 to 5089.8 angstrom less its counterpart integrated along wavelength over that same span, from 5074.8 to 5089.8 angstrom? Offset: 3.3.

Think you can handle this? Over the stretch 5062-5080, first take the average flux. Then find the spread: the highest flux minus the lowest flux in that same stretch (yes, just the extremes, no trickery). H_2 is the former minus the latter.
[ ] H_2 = 4.48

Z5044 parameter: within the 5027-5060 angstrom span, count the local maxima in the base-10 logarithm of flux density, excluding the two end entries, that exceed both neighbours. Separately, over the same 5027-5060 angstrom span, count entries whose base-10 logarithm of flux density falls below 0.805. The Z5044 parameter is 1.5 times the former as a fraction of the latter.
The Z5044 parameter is 0.23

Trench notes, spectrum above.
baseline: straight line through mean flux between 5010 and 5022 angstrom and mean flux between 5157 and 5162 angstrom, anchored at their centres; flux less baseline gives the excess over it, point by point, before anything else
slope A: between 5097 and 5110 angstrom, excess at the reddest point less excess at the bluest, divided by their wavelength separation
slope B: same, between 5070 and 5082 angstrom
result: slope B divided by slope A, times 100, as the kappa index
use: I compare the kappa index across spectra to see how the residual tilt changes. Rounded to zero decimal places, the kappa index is -6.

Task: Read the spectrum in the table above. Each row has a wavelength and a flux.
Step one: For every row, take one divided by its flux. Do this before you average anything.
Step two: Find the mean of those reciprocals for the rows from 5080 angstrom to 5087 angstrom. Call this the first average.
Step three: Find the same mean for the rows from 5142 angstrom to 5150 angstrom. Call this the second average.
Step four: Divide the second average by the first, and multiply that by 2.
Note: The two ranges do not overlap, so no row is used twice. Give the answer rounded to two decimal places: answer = 1.42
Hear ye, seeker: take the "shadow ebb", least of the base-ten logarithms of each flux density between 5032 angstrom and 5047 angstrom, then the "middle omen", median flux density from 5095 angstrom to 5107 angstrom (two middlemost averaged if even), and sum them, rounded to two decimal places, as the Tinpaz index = 6.09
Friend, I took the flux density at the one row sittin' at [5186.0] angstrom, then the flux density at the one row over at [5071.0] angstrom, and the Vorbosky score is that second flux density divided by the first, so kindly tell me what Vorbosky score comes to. 0.93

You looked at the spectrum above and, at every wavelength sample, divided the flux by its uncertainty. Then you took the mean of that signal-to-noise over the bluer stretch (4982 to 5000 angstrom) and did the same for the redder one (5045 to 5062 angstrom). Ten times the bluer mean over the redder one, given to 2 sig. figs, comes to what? 9.4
